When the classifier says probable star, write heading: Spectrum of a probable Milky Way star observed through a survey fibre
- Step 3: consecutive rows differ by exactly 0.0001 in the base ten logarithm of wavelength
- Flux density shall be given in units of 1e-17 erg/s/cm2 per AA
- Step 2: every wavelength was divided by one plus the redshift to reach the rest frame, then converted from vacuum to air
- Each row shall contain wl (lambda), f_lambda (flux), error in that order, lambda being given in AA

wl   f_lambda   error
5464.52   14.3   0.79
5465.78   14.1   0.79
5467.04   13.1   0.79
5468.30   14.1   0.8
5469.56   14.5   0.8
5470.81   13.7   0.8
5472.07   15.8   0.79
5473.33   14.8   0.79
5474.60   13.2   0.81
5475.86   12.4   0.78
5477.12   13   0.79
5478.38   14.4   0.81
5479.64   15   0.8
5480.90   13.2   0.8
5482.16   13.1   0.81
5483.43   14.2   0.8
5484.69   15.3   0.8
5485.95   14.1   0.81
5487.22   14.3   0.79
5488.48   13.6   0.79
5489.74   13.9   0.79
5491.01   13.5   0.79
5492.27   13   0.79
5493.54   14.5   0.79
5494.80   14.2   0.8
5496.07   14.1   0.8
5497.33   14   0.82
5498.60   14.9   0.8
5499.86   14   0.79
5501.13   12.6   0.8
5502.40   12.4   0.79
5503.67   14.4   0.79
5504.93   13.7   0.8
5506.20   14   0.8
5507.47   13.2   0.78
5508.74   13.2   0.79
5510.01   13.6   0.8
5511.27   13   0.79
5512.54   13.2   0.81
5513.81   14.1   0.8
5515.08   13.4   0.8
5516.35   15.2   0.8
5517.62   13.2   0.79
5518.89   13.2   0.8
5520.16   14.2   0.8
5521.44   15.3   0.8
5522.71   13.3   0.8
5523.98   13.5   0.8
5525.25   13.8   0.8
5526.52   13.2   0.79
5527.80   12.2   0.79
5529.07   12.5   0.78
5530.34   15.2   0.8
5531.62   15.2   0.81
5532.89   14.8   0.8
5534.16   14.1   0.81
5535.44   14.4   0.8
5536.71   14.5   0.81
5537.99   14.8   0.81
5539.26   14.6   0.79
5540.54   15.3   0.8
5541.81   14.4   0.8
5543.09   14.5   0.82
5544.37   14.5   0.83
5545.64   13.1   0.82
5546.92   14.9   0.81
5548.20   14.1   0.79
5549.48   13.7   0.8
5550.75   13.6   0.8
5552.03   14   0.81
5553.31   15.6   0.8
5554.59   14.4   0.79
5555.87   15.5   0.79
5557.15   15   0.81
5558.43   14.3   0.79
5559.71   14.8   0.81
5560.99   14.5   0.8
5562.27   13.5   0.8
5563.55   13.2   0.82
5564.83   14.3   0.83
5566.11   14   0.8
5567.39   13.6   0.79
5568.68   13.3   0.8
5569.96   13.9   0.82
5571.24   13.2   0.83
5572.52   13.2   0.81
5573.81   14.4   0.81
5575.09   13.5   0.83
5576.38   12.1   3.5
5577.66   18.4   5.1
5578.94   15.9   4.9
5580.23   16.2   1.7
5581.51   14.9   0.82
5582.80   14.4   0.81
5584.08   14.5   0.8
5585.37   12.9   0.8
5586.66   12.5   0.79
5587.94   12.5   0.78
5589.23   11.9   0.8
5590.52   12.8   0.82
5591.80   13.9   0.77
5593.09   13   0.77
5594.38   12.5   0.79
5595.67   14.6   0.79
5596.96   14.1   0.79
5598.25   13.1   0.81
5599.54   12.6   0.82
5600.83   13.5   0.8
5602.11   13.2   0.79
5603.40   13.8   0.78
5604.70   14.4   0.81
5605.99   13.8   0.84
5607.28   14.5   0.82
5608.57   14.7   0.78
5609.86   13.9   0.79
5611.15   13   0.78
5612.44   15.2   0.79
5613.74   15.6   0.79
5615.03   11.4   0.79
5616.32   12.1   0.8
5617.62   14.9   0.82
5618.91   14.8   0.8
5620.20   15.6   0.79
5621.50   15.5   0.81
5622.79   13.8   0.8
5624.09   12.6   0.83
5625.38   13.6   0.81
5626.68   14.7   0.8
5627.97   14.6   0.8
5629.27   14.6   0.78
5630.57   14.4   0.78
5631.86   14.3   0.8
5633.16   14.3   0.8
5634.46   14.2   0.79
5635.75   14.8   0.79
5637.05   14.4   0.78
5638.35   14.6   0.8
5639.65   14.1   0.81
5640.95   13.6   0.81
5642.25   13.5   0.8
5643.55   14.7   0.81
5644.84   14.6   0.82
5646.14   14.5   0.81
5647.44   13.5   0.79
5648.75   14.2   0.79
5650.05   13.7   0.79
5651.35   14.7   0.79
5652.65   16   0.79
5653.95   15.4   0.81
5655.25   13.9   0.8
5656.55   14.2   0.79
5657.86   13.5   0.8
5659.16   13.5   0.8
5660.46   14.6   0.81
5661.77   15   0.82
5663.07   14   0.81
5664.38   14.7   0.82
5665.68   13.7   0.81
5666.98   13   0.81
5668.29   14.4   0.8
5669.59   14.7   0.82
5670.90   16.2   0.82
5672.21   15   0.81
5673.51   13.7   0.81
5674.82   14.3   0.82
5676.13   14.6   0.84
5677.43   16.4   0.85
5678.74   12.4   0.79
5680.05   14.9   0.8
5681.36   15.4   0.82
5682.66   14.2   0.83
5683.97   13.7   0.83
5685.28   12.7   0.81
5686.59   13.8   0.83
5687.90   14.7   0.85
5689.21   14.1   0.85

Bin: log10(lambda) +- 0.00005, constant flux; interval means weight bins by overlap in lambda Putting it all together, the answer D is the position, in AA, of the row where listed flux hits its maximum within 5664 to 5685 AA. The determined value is 5677.43 AA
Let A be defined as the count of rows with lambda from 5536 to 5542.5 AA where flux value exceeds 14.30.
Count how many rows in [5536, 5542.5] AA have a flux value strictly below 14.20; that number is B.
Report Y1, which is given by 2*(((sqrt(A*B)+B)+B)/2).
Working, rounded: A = 5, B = 0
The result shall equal 0.0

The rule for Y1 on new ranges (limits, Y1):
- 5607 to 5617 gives 12.0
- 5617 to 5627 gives 9.9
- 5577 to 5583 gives 0.0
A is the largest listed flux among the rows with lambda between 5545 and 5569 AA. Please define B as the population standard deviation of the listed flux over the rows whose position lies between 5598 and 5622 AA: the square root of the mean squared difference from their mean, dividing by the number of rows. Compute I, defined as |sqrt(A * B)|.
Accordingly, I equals 4.3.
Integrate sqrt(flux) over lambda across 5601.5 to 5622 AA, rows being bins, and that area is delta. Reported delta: 77.0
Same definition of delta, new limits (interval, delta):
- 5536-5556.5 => 78.0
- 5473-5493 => 74.2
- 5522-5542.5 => 77.0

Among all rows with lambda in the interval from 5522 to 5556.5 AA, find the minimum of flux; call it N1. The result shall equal 12.2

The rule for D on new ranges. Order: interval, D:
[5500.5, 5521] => 5516.35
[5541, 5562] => 5553.31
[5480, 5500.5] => 5484.69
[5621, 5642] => 5621.50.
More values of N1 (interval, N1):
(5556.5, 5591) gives 11.9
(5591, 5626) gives 11.4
